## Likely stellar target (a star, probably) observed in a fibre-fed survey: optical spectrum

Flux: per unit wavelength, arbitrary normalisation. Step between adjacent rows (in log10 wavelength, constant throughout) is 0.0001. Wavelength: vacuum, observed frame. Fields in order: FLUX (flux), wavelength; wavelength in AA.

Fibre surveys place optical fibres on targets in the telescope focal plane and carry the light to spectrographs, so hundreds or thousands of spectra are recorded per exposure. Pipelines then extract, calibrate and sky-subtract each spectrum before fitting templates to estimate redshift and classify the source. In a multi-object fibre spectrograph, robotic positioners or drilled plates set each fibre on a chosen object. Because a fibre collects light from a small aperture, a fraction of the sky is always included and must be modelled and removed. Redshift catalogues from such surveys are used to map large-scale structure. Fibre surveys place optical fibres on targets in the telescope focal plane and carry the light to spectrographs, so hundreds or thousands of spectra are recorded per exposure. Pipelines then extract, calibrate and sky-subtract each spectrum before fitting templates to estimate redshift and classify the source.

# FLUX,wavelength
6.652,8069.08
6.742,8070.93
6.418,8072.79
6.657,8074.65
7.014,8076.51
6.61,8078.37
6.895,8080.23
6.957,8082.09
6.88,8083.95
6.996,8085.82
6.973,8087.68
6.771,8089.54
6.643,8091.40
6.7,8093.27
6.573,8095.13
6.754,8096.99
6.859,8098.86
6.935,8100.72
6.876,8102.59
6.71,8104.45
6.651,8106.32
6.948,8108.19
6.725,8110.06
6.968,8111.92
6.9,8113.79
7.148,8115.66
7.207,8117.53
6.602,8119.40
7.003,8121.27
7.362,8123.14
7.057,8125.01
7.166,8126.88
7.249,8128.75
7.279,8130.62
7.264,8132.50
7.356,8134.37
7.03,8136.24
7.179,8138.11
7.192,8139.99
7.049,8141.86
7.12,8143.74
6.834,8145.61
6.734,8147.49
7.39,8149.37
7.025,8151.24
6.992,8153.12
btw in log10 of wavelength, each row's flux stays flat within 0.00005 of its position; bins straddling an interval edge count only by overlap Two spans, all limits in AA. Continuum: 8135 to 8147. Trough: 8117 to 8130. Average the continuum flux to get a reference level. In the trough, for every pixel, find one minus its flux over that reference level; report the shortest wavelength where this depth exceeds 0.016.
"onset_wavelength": 8119.40 AA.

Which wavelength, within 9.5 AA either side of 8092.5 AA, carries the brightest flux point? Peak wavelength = 8085.82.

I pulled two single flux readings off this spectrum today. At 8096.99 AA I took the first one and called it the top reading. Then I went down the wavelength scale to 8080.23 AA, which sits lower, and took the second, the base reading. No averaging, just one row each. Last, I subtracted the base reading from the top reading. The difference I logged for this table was -0.14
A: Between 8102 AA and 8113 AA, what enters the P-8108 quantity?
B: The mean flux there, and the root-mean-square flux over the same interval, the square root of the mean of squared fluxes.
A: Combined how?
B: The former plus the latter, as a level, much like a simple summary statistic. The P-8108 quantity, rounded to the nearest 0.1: 13.6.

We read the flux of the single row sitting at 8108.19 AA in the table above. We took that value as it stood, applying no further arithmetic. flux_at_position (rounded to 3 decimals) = 6.948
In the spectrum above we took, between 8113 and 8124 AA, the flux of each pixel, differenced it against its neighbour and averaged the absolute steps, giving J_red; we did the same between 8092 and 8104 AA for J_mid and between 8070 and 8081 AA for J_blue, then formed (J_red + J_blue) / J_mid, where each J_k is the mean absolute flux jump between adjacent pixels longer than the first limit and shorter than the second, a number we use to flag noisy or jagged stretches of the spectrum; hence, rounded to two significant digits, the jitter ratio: 6.0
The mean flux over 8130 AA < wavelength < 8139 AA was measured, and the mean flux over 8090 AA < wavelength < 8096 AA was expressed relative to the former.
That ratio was 0.92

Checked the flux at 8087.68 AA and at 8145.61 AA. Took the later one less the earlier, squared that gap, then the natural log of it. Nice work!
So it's -3.9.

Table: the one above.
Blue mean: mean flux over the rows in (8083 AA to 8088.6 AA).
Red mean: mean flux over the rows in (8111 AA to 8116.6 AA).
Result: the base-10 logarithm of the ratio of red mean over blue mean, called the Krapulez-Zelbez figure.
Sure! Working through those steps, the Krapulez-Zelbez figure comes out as 0.0035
